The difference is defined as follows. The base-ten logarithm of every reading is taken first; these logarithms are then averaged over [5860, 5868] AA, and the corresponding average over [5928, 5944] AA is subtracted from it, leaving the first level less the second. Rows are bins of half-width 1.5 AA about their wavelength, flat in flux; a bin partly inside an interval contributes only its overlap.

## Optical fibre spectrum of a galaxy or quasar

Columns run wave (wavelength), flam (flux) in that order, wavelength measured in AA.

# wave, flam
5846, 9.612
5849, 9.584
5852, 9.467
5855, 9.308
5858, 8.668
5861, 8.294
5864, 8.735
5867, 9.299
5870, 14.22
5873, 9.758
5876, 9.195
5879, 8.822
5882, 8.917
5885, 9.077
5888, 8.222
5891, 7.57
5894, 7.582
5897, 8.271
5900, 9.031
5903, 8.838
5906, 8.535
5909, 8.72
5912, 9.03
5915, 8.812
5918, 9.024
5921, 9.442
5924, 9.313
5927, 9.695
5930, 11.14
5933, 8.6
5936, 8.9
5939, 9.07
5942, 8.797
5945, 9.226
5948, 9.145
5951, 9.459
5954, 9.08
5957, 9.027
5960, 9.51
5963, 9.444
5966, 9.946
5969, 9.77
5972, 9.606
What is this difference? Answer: -0.024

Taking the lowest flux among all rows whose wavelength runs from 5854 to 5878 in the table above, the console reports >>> 8.294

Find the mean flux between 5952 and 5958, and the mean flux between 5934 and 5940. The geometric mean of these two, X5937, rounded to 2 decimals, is 9.02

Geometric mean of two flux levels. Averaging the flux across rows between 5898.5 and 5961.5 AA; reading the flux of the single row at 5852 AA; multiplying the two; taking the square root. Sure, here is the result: 9.313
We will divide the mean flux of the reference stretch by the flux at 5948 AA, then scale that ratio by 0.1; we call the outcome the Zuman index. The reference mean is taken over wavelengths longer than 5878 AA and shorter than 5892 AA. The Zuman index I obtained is 0.093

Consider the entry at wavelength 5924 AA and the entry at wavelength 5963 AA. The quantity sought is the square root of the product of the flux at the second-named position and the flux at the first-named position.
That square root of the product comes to 9.4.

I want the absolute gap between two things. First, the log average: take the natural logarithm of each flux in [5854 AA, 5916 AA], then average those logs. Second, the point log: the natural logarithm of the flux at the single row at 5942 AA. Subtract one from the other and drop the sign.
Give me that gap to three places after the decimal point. 0.014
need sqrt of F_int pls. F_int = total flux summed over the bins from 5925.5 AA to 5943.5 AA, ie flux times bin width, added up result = 13.0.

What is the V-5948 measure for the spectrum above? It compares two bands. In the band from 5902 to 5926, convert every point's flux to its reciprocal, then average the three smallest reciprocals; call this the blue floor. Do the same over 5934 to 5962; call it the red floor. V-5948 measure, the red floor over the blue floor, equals 0.99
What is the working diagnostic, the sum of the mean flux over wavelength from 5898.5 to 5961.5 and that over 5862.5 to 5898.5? 18.30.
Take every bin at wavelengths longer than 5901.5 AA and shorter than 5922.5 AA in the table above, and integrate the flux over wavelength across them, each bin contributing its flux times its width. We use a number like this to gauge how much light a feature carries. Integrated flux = 187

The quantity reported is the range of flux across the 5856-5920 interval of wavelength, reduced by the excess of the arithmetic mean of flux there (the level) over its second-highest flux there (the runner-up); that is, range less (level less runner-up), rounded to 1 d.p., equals 7.4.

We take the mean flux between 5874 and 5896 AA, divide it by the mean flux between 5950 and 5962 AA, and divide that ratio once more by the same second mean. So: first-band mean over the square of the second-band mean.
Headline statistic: 0.099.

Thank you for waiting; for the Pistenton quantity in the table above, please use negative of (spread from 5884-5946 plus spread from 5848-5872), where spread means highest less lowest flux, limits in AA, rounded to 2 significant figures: -9.5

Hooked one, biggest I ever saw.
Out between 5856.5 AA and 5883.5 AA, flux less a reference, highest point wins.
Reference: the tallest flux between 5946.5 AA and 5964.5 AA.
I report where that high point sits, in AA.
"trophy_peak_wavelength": 5870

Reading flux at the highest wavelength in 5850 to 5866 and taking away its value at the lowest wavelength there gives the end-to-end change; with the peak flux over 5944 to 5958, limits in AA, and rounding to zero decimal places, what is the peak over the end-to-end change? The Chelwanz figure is -13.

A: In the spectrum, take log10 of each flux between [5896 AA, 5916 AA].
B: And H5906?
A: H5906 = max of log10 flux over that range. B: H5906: 0.96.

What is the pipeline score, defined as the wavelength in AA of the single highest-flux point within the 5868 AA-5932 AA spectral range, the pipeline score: 5870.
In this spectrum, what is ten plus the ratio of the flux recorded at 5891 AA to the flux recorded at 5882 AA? 10.8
